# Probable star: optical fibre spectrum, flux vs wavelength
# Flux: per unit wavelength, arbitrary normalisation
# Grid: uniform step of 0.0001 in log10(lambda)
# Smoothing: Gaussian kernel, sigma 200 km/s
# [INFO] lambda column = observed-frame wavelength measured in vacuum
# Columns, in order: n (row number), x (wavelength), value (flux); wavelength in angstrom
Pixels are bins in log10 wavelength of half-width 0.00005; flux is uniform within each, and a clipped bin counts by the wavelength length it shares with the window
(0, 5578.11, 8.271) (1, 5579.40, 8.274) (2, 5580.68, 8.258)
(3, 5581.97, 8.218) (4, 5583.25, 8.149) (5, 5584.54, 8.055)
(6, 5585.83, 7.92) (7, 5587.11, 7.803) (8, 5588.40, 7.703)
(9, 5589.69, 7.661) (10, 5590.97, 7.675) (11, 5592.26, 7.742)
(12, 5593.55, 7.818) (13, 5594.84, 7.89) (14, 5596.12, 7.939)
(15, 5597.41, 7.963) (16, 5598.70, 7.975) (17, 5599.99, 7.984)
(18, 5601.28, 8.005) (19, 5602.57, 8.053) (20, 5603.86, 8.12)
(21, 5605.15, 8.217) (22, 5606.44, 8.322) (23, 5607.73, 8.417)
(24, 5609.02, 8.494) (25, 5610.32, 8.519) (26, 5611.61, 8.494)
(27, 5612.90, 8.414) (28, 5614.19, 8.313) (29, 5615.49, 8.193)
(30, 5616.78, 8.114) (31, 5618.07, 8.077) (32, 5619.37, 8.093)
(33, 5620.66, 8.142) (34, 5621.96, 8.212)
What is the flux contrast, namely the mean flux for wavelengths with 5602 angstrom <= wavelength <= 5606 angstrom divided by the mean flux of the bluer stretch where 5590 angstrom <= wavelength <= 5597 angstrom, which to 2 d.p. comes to 1.04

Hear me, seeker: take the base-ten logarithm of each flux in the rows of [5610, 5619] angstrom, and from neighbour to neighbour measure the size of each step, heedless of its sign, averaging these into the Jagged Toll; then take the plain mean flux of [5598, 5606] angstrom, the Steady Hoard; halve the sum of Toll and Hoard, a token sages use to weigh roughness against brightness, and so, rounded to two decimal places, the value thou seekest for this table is 4.03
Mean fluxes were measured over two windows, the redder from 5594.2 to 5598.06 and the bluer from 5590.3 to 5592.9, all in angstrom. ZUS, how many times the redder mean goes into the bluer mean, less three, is -2.03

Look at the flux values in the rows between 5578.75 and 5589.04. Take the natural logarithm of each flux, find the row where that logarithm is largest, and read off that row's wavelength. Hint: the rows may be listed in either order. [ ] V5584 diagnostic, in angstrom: 5579.40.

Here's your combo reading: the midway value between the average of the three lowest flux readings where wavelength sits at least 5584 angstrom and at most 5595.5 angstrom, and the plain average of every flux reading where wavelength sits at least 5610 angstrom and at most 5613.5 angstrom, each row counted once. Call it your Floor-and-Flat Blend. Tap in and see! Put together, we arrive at 8.08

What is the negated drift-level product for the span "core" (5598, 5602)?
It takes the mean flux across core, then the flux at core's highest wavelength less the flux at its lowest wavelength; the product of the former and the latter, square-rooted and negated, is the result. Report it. -0.49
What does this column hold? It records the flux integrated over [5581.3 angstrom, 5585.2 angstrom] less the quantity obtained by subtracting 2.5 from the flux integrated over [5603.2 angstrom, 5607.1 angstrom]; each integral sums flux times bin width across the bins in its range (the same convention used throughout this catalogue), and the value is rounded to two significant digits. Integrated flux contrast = 2.1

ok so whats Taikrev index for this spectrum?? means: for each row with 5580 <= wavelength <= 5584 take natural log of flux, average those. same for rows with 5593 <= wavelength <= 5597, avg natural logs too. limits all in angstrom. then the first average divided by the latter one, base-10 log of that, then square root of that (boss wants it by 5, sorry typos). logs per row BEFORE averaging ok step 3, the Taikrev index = 0.09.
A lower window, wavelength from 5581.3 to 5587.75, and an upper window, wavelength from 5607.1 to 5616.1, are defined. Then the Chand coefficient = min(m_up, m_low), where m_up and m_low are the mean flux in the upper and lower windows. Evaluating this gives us 8.03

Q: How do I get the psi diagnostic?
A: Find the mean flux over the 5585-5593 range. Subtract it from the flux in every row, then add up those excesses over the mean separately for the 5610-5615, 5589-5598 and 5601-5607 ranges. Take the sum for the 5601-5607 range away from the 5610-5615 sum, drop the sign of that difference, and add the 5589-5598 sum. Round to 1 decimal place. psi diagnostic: 1.2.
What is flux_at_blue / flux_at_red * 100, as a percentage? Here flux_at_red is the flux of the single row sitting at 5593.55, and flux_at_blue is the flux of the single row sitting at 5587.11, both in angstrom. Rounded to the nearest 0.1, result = 99.8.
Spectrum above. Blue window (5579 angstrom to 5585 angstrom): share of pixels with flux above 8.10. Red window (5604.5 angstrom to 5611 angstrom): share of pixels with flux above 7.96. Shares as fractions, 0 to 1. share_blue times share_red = 0.80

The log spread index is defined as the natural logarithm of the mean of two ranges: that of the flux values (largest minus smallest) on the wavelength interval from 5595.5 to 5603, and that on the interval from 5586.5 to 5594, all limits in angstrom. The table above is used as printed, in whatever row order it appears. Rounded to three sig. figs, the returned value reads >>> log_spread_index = -2.00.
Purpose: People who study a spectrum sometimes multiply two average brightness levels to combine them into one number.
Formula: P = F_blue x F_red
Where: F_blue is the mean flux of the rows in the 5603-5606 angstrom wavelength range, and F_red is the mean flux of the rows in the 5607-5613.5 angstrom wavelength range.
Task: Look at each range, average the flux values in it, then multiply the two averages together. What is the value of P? 69.2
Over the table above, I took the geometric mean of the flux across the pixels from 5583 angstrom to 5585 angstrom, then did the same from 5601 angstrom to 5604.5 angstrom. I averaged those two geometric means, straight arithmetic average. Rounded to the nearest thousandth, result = 8.081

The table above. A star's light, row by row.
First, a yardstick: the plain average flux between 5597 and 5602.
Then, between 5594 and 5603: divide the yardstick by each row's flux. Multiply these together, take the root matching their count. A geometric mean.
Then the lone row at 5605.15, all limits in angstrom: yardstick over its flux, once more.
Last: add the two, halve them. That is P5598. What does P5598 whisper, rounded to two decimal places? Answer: 0.99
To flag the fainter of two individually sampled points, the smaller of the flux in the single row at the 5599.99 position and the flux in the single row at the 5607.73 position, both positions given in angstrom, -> 8.0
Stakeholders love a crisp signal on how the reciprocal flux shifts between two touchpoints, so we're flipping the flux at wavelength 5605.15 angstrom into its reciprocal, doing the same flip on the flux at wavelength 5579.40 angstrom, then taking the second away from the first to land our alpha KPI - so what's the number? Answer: 0.001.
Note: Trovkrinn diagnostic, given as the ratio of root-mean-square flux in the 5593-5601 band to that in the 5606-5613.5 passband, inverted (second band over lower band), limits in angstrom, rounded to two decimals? 1.06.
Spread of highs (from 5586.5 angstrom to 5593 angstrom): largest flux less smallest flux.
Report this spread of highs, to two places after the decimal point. 0.14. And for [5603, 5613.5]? 0.40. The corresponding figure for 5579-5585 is 0.22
